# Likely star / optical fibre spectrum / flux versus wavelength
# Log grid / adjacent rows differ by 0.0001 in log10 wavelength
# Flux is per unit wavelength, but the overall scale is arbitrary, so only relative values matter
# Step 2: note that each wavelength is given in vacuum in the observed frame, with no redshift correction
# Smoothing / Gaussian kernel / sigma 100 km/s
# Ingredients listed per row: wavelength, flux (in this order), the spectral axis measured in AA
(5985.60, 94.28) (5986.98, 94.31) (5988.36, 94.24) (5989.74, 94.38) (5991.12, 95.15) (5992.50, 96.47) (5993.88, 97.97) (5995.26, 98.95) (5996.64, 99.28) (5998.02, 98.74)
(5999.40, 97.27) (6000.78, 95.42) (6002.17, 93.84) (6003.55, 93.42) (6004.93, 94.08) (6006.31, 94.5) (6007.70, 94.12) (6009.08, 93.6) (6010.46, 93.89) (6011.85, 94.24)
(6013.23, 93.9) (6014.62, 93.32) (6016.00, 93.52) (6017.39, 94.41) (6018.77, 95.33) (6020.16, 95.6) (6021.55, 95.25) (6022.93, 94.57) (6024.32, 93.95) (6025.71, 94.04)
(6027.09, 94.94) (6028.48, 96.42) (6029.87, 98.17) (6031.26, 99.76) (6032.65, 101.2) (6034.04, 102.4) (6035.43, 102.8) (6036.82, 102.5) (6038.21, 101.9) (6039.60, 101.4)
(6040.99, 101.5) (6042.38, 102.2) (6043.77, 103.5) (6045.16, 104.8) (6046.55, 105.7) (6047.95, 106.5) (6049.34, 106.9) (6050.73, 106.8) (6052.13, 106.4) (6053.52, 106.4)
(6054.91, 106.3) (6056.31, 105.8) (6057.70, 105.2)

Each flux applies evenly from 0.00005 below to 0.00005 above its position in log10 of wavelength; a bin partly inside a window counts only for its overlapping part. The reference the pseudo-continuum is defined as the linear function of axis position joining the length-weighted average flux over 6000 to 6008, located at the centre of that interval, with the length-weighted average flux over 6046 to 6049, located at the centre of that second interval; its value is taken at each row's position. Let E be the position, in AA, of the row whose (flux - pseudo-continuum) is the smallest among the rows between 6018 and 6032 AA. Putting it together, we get 6025.71 AA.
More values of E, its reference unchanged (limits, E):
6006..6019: 6016.00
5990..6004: 6003.55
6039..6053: 6040.99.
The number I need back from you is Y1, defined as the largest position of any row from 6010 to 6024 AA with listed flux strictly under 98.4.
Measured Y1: 6022.93 AA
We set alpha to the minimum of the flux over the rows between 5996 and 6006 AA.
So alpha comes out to 93.42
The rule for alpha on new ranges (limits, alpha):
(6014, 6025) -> 93.32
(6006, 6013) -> 93.6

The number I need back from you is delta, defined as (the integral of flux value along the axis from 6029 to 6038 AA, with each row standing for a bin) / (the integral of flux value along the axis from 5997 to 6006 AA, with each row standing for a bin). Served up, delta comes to 1.06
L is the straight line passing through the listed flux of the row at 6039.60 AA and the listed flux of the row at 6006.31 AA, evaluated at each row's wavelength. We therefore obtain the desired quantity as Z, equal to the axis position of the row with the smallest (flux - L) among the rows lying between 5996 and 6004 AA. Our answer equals 6003.55 AA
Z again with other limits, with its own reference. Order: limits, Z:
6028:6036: 6028.48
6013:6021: 6016.00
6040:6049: 6040.99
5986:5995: 5989.74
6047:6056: 6054.91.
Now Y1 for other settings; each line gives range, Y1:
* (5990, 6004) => 6003.55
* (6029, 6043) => 6029.87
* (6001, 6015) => 6014.62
